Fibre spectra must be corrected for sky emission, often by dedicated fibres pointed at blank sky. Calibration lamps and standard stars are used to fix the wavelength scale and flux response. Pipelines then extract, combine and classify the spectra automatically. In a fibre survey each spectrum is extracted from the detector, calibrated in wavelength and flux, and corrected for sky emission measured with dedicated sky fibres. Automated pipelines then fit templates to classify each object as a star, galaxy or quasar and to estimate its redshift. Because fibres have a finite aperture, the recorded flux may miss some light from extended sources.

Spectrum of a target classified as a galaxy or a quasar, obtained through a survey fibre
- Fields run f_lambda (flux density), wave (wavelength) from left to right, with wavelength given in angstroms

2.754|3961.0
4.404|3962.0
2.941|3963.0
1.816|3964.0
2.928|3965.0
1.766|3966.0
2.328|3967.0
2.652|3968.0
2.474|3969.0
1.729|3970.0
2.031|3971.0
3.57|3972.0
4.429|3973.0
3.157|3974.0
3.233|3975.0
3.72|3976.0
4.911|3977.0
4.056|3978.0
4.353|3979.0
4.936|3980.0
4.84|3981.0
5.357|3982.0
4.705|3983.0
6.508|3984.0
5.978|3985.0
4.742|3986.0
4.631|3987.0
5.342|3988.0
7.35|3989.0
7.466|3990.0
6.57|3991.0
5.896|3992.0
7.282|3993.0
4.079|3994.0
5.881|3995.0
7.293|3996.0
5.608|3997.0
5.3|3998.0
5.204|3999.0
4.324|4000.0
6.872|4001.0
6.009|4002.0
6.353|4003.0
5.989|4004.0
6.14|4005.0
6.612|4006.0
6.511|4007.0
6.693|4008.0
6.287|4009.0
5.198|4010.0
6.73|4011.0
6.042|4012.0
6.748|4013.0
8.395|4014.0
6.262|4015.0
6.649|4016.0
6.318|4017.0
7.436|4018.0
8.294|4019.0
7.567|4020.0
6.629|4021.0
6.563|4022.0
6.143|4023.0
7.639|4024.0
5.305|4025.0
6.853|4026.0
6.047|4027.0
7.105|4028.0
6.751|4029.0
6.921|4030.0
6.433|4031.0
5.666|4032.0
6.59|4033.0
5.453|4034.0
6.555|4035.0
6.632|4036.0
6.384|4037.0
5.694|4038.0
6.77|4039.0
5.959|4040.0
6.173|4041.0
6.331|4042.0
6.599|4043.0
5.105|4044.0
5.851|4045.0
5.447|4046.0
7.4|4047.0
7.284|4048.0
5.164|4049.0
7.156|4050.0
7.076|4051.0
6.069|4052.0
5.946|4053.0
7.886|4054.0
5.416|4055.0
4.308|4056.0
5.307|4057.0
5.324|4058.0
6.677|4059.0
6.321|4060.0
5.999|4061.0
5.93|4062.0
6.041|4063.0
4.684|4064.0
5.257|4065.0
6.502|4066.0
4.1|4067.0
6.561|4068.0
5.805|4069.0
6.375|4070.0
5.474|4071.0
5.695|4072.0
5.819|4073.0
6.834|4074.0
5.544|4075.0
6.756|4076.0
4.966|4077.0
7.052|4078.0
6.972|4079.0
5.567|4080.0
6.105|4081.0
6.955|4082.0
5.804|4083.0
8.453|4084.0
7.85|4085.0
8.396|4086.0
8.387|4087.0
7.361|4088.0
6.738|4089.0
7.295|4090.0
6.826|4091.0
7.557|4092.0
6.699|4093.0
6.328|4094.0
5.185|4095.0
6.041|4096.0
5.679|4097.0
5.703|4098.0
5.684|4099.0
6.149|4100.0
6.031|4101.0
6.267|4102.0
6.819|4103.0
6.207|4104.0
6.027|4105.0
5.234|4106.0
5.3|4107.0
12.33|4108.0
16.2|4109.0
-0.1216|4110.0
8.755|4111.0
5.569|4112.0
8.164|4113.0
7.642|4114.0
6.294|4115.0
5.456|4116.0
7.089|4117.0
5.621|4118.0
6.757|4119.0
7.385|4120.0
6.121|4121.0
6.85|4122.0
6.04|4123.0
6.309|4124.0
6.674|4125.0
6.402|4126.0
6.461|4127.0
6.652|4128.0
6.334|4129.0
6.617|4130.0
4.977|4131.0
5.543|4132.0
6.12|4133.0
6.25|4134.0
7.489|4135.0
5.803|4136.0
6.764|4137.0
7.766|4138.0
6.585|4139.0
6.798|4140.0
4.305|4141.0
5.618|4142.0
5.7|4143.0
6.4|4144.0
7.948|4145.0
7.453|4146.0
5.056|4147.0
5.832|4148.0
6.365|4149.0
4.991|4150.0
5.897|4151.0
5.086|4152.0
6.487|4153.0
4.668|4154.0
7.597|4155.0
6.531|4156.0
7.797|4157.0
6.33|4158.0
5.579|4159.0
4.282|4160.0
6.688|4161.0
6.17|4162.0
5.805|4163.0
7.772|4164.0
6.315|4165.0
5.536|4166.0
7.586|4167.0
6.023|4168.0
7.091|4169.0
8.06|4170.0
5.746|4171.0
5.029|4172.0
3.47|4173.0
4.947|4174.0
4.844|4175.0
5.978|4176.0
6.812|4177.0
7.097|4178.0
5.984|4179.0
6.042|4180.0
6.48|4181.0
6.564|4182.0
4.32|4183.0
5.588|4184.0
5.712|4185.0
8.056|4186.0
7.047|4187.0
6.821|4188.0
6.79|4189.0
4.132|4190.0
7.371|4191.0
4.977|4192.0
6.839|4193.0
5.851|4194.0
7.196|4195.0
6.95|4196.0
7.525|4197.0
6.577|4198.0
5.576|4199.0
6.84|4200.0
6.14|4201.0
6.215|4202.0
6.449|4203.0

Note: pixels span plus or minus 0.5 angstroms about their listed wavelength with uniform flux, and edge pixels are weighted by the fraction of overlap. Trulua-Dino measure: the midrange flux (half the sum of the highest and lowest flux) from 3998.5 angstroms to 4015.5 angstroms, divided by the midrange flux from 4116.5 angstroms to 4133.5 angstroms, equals 1.03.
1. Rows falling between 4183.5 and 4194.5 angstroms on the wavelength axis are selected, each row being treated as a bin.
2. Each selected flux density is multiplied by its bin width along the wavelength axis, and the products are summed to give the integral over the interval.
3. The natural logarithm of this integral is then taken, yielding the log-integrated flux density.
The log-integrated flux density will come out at 4.2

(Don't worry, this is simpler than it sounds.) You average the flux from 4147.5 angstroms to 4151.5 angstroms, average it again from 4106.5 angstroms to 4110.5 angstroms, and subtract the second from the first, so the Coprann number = -2.7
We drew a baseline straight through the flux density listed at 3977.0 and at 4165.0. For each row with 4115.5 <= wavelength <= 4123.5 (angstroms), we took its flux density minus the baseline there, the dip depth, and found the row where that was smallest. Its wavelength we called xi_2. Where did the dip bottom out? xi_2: 4116.0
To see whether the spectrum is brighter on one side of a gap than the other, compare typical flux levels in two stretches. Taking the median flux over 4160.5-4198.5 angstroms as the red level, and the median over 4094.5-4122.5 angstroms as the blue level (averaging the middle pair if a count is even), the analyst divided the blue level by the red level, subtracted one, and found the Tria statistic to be -0.04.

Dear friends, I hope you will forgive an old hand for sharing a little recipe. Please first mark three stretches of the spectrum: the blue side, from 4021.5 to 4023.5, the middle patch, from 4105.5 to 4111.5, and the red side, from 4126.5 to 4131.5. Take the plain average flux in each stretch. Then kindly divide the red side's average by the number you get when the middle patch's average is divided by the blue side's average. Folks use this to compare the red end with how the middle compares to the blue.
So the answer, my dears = 5.0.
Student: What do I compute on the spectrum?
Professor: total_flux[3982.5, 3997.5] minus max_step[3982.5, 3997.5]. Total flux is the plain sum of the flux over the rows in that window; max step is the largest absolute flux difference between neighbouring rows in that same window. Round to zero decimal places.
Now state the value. 86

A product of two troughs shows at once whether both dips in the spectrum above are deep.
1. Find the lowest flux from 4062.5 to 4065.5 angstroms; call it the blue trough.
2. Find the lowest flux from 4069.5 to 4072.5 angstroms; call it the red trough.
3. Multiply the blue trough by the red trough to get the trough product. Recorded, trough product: 26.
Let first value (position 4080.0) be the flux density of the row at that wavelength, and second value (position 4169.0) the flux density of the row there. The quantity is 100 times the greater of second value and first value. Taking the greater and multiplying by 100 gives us 709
